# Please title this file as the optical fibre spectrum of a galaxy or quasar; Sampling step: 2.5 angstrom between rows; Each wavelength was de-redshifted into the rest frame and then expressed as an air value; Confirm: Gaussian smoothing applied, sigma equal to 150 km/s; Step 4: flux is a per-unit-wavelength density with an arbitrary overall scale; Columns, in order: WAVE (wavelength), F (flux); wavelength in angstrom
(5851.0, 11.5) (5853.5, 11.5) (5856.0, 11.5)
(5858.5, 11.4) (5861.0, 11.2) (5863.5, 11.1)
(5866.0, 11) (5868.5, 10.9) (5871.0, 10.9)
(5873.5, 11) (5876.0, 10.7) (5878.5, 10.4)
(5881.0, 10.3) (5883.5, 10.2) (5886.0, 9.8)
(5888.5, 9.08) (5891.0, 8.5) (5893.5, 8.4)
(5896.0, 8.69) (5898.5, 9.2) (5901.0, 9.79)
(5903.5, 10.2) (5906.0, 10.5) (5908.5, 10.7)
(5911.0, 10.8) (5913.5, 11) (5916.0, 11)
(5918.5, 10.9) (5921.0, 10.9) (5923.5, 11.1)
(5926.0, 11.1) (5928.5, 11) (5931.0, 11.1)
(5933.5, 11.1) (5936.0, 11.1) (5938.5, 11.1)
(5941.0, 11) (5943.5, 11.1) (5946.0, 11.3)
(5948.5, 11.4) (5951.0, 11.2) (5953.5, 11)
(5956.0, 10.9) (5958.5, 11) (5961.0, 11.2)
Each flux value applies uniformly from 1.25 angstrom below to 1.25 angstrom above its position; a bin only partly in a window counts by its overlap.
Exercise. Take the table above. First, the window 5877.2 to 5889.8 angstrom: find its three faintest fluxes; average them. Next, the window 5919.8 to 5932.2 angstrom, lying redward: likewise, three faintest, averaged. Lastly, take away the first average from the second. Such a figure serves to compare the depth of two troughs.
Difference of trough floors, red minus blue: 1.3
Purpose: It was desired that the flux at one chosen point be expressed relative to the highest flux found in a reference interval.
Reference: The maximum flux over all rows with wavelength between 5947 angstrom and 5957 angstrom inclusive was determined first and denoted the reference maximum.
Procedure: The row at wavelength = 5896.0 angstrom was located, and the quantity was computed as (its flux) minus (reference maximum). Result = -2.71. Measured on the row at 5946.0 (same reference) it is -0.10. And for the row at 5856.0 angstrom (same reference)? 0.10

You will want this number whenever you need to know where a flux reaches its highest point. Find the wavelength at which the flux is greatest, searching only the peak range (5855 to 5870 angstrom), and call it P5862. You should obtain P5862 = 5856.0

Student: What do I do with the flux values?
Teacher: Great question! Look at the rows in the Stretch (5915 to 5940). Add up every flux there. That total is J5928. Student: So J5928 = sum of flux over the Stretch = 110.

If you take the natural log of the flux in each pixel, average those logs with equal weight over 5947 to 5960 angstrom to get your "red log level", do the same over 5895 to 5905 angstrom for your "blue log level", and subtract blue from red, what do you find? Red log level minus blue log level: 0.16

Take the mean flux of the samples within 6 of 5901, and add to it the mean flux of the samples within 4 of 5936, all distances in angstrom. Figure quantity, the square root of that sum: 4.56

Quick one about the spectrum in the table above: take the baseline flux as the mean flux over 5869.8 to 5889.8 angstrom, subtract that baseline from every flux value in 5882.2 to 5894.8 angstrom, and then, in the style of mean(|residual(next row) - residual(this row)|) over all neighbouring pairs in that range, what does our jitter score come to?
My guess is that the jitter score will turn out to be 0.45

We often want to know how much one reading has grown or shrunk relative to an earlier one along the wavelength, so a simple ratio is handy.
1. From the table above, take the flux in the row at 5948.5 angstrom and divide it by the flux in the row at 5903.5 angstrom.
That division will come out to 1.1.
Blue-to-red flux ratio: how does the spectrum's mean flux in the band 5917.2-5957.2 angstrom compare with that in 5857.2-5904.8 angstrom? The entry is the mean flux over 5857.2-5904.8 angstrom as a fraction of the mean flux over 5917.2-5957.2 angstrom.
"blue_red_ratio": 0.92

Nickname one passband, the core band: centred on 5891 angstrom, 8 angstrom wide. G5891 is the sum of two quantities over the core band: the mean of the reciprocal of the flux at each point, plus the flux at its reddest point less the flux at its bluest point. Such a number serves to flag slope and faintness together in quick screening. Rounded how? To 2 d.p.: -0.56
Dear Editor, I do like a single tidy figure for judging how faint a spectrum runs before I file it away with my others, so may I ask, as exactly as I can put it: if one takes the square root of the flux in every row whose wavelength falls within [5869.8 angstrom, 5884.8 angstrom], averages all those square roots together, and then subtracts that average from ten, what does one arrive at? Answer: 6.75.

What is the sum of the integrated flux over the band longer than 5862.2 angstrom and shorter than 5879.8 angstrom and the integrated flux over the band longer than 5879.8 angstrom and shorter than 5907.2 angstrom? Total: 452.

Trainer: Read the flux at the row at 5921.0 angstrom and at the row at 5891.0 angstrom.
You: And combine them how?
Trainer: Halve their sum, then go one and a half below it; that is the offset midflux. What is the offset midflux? 8.2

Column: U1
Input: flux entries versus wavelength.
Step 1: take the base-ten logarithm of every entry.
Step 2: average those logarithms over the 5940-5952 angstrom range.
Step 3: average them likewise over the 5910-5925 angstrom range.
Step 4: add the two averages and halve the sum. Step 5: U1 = 1.04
